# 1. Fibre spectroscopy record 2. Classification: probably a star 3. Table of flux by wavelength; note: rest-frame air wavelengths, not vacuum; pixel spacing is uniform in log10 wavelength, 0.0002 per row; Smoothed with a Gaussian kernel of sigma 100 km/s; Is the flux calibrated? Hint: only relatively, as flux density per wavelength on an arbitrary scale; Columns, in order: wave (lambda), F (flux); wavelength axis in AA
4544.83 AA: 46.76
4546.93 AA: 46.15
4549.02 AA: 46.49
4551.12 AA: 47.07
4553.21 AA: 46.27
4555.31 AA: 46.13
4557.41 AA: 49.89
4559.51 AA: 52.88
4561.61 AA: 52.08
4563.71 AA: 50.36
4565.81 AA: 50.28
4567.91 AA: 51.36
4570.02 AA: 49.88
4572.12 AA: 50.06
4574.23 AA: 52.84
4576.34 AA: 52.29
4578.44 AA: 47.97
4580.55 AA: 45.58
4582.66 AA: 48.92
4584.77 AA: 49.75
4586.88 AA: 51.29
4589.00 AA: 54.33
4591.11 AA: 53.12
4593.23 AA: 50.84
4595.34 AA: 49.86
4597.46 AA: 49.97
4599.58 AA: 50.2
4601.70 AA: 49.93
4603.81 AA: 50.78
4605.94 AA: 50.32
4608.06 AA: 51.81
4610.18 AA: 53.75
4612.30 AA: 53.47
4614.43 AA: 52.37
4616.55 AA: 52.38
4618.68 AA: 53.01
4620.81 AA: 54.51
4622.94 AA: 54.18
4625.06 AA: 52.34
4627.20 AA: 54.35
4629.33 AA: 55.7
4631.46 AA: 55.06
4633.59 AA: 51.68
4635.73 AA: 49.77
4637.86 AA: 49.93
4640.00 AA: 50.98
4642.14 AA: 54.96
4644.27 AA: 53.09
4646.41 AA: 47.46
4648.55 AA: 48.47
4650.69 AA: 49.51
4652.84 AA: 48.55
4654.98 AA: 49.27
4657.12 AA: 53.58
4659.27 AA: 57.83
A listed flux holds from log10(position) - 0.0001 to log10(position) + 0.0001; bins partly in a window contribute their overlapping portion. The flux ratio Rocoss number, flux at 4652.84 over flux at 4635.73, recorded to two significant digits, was 0.98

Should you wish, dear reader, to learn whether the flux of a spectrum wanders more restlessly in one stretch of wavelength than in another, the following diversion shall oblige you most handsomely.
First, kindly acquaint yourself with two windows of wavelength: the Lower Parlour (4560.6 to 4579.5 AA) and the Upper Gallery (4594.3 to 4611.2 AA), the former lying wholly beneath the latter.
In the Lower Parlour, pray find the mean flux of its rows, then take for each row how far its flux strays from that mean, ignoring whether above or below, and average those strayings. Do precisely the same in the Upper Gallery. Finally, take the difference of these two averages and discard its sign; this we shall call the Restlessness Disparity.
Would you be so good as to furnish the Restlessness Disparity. 0.22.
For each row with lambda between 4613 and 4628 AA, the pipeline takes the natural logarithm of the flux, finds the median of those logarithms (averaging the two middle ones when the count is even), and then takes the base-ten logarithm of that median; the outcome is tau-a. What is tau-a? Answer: 0.599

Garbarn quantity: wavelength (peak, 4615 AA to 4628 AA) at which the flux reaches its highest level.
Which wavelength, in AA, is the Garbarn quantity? 4620.81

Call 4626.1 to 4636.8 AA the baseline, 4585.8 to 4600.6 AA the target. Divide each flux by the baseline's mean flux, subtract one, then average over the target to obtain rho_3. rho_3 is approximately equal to -0.04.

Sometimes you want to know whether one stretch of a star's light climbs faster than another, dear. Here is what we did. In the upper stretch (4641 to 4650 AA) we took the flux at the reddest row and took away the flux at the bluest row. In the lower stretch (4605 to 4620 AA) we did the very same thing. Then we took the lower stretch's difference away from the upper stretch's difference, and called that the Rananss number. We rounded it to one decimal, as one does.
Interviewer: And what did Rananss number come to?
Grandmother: -9.2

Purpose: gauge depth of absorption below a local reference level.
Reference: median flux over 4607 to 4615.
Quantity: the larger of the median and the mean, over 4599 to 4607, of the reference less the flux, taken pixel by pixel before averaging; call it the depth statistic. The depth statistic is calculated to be 2.7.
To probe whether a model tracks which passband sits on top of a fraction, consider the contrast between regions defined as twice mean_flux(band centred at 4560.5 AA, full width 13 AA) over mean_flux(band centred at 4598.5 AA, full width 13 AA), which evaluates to 2.00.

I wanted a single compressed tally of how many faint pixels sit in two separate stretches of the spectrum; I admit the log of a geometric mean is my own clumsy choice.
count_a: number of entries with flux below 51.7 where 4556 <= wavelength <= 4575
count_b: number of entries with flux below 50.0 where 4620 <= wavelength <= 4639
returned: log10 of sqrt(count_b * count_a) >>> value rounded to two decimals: 0.54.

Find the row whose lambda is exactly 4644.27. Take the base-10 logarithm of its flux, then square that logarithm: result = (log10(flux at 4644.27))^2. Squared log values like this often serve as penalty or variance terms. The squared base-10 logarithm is 2.98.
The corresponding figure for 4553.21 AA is 2.77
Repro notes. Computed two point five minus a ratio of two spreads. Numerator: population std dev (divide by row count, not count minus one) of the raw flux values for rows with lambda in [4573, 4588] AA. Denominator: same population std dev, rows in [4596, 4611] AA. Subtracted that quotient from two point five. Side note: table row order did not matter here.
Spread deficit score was 0.65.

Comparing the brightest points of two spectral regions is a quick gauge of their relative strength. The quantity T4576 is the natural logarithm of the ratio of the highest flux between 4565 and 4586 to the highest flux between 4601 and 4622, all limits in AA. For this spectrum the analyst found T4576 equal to -0.031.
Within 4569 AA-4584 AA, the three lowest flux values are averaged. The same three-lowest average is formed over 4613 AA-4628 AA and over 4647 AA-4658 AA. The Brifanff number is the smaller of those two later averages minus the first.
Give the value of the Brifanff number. 1.3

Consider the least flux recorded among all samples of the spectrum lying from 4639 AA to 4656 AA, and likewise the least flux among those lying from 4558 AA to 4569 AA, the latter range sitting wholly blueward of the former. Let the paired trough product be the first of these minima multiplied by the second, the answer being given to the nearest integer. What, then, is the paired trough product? 2386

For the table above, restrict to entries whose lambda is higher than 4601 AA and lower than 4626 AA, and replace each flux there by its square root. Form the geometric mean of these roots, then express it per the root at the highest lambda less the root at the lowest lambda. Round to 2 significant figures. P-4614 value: 43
